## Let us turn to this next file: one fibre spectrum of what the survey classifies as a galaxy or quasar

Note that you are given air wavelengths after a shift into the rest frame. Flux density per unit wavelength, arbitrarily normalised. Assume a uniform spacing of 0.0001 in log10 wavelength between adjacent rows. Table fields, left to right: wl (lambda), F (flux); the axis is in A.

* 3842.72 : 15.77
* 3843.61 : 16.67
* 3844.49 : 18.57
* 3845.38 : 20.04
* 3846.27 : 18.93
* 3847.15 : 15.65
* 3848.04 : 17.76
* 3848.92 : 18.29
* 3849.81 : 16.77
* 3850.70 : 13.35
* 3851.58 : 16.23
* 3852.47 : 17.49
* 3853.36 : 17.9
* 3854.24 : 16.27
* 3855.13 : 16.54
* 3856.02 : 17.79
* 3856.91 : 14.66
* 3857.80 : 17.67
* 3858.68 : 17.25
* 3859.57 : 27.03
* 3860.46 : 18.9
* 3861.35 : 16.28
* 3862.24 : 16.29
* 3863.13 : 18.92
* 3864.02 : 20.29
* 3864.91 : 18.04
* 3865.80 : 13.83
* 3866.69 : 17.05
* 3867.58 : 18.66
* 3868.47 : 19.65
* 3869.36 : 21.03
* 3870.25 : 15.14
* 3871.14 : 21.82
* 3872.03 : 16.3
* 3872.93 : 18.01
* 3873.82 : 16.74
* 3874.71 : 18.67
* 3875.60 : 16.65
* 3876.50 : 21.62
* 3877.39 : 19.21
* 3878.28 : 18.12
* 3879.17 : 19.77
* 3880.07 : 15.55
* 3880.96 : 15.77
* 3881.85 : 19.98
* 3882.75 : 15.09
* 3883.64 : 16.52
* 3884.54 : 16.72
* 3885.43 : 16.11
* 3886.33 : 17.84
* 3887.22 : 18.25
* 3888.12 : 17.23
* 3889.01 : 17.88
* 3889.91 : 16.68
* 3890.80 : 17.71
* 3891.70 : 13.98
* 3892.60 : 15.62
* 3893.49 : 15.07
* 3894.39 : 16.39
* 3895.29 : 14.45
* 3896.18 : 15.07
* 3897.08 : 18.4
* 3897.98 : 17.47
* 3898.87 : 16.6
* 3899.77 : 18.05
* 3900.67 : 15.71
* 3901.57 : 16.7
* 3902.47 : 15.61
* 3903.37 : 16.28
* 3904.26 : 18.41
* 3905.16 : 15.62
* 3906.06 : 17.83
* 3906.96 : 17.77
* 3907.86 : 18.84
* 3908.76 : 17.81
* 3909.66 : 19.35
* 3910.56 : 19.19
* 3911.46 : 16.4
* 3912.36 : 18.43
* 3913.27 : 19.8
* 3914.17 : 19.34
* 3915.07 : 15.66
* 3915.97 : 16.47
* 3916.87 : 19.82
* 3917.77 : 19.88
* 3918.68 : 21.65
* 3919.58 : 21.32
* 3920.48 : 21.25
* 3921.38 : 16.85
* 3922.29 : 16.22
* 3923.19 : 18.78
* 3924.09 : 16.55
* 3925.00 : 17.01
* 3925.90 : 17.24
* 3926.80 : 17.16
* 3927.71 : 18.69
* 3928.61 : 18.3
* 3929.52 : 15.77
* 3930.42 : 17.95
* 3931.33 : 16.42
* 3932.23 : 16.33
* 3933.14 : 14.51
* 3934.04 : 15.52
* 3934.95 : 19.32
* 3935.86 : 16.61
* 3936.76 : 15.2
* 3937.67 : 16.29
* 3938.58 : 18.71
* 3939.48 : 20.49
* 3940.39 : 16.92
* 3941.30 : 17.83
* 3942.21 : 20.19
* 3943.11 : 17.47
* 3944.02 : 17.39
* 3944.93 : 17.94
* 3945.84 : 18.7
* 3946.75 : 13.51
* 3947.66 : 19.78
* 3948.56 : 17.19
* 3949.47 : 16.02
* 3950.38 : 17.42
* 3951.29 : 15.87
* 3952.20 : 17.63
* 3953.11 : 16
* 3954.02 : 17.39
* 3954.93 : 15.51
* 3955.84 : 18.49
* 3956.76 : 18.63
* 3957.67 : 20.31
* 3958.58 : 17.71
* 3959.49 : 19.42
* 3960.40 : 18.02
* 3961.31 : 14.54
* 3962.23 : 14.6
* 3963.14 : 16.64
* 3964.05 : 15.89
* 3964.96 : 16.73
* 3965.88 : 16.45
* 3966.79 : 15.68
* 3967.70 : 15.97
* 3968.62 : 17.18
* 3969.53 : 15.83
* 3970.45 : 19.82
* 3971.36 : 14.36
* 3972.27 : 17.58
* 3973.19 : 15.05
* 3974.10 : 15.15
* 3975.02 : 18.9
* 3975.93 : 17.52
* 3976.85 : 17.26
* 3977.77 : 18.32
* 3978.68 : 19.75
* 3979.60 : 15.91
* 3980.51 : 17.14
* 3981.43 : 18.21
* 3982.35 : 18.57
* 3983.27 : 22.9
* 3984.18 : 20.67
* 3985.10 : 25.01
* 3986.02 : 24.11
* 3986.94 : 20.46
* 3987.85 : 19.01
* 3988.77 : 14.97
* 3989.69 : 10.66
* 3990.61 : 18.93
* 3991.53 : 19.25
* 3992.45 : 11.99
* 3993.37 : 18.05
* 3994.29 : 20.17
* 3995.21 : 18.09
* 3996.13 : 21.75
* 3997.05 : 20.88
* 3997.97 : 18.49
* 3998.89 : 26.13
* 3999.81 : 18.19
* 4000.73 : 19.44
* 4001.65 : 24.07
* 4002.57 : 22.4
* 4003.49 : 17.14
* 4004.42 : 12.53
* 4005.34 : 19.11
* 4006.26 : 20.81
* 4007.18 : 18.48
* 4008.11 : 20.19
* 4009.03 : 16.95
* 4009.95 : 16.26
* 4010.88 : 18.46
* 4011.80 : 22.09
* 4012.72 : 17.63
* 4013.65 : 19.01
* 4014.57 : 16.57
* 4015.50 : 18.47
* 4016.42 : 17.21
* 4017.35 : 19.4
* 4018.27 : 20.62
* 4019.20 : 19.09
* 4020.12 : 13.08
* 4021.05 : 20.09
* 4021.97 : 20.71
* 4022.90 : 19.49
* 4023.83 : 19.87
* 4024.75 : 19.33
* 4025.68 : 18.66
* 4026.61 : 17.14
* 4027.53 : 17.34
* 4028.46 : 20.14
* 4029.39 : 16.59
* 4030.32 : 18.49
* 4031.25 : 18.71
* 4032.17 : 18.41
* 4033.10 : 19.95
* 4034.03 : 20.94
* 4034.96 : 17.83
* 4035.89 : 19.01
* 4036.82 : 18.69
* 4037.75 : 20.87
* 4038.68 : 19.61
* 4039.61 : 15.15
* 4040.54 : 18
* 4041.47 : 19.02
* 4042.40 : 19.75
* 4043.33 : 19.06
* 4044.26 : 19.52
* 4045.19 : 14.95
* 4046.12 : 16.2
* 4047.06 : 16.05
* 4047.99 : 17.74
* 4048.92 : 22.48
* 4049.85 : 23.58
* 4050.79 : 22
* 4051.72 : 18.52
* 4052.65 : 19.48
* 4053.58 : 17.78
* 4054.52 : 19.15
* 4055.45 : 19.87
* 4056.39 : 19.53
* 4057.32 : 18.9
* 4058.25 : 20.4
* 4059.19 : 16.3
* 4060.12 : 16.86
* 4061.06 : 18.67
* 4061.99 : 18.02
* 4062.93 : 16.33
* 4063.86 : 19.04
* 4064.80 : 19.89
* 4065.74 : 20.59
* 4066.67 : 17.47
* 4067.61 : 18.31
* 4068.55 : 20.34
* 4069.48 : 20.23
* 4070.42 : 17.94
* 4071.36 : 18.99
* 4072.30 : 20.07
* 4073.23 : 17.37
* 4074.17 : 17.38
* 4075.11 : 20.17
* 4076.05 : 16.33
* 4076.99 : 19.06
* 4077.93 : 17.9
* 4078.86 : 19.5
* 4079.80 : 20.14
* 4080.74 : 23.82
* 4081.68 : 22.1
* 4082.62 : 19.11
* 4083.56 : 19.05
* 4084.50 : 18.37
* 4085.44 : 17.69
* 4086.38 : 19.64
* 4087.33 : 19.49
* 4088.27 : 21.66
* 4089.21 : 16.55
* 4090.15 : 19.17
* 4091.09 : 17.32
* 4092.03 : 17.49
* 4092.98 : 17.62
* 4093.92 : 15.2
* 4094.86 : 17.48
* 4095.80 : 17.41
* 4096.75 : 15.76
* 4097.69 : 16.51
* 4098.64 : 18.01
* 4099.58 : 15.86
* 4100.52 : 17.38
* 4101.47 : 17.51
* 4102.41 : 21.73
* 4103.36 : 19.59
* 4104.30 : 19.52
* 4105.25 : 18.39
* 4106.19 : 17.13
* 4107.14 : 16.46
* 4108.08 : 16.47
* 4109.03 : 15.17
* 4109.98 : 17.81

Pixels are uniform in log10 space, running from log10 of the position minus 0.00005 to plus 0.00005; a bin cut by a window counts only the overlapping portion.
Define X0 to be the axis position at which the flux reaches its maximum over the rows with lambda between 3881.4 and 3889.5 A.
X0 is 3881.85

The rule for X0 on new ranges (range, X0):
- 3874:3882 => 3876.50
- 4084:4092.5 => 4088.27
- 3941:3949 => 3942.21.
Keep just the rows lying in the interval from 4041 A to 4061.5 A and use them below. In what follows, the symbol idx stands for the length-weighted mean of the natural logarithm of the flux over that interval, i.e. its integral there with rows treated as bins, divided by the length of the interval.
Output 2.93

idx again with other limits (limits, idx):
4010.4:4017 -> 2.91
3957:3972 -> 2.82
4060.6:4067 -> 2.92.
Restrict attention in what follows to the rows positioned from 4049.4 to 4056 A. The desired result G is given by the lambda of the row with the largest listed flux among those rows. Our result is 4049.85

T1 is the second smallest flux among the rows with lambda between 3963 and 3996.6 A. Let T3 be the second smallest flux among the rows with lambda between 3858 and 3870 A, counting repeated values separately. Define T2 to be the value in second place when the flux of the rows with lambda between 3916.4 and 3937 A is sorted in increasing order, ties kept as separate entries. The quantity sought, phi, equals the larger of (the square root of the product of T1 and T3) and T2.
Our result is 15.2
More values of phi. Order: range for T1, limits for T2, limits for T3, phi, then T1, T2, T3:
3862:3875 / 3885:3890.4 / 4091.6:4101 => 16.7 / 15.14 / 16.68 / 15.76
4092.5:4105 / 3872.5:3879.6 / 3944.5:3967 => 16.7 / 15.76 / 16.74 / 14.54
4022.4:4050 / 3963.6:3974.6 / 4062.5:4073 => 16.3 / 15.15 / 15.05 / 17.47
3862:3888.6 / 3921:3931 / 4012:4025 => 16.2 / 15.09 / 16.22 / 16.57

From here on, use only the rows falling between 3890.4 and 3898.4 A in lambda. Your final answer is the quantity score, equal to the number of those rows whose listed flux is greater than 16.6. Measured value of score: 3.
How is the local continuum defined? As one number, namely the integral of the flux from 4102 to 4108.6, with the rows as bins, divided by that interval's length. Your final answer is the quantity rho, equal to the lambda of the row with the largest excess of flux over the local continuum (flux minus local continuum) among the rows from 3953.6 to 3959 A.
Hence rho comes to 3957.67 A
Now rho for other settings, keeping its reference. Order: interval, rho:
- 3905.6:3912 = 3909.66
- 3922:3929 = 3923.19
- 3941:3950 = 3942.21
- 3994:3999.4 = 3998.89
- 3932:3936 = 3934.95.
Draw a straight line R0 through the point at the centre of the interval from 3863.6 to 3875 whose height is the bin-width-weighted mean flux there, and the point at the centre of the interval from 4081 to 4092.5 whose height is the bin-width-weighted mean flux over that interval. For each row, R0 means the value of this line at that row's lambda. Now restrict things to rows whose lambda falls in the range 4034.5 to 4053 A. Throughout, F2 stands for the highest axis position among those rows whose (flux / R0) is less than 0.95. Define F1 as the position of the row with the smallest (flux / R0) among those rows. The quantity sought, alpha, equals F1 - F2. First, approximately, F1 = 4045.19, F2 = 4047.99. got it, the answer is -2.8 A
